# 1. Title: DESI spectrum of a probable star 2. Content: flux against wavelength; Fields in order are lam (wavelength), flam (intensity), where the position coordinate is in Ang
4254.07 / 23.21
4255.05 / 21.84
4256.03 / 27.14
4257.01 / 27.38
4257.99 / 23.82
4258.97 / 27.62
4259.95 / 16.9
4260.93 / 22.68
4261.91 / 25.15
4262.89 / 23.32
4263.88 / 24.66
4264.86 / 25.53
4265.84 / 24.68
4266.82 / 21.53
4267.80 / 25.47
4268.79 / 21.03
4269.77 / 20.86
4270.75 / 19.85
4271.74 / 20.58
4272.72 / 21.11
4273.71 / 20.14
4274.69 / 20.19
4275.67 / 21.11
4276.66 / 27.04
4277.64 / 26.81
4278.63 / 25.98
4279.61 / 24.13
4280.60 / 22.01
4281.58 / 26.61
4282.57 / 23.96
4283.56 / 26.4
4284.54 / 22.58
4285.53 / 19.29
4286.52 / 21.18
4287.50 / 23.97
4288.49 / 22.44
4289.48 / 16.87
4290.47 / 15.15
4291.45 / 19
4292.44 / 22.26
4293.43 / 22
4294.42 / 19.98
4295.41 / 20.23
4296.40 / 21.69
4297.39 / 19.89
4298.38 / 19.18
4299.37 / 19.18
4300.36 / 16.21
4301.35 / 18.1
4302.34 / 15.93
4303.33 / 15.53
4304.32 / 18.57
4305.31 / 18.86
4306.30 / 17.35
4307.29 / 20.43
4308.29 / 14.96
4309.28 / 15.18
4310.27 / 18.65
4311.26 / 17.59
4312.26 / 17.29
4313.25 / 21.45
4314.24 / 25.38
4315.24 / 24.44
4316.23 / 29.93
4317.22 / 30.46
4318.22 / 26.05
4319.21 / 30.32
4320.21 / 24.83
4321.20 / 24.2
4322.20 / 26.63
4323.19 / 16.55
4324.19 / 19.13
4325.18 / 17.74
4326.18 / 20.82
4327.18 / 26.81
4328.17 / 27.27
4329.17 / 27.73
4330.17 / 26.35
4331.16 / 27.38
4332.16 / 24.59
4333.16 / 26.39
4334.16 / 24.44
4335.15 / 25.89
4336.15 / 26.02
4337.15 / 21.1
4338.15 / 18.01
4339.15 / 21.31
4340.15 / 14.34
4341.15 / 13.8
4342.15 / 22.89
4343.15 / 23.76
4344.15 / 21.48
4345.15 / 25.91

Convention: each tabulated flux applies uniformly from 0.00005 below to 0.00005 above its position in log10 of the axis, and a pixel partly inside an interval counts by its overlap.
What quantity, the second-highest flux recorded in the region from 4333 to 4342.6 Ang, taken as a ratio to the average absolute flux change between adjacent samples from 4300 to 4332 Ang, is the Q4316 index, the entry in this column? 9.9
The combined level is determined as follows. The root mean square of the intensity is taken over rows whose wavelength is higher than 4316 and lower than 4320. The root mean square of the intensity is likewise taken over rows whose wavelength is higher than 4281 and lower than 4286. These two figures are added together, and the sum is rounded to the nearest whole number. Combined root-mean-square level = 53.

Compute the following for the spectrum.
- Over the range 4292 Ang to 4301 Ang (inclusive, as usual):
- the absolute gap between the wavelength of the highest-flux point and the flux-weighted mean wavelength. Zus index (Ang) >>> 3.8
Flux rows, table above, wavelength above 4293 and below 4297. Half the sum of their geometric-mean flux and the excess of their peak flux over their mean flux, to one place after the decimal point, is 11.0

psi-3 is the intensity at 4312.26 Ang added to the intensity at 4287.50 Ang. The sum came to 41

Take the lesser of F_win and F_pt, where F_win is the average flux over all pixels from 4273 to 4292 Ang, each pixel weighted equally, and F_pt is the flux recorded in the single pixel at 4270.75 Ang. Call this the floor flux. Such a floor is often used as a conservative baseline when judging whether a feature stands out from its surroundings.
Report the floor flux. 20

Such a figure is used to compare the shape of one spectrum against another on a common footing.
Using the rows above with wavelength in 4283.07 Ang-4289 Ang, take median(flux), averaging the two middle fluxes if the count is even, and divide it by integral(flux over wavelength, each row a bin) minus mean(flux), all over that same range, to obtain 0.202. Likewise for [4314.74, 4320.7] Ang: 0.204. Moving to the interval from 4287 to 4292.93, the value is 0.210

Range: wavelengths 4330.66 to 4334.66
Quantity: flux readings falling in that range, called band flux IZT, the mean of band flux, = 26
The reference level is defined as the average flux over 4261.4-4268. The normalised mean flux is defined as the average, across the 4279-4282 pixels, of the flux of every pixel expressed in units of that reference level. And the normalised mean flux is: 1.00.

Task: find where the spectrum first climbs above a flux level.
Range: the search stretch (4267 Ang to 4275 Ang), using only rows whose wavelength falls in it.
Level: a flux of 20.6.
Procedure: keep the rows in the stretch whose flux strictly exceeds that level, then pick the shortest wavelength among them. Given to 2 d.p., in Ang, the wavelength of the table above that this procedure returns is 4267.80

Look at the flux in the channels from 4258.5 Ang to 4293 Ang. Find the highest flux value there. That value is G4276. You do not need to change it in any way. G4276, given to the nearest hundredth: 27.62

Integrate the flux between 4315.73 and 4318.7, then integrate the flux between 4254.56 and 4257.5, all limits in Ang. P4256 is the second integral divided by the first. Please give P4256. 0.87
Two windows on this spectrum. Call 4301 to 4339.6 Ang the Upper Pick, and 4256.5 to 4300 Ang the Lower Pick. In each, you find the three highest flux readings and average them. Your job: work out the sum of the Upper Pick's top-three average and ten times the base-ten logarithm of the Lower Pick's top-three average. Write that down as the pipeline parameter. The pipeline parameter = 44.6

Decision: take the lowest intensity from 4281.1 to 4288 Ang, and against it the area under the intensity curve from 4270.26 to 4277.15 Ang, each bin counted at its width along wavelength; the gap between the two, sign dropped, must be 128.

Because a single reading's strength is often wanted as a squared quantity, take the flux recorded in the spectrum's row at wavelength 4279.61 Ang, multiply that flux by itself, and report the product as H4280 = 582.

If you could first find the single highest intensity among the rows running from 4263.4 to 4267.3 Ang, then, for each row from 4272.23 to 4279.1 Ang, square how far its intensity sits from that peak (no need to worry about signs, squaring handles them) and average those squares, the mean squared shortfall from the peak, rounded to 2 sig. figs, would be 14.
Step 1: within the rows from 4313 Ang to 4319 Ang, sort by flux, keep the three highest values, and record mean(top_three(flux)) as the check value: 28.8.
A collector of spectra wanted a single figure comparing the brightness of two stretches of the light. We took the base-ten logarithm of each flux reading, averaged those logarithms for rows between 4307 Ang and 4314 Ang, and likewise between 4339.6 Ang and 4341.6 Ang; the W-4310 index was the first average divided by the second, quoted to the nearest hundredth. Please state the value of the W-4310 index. 1.09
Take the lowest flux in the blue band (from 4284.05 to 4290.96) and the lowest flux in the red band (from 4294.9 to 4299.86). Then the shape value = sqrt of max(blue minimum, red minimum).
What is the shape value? 4.38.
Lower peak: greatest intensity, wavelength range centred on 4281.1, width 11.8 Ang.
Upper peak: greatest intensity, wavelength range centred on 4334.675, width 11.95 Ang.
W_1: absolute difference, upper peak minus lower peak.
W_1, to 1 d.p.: 0.7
